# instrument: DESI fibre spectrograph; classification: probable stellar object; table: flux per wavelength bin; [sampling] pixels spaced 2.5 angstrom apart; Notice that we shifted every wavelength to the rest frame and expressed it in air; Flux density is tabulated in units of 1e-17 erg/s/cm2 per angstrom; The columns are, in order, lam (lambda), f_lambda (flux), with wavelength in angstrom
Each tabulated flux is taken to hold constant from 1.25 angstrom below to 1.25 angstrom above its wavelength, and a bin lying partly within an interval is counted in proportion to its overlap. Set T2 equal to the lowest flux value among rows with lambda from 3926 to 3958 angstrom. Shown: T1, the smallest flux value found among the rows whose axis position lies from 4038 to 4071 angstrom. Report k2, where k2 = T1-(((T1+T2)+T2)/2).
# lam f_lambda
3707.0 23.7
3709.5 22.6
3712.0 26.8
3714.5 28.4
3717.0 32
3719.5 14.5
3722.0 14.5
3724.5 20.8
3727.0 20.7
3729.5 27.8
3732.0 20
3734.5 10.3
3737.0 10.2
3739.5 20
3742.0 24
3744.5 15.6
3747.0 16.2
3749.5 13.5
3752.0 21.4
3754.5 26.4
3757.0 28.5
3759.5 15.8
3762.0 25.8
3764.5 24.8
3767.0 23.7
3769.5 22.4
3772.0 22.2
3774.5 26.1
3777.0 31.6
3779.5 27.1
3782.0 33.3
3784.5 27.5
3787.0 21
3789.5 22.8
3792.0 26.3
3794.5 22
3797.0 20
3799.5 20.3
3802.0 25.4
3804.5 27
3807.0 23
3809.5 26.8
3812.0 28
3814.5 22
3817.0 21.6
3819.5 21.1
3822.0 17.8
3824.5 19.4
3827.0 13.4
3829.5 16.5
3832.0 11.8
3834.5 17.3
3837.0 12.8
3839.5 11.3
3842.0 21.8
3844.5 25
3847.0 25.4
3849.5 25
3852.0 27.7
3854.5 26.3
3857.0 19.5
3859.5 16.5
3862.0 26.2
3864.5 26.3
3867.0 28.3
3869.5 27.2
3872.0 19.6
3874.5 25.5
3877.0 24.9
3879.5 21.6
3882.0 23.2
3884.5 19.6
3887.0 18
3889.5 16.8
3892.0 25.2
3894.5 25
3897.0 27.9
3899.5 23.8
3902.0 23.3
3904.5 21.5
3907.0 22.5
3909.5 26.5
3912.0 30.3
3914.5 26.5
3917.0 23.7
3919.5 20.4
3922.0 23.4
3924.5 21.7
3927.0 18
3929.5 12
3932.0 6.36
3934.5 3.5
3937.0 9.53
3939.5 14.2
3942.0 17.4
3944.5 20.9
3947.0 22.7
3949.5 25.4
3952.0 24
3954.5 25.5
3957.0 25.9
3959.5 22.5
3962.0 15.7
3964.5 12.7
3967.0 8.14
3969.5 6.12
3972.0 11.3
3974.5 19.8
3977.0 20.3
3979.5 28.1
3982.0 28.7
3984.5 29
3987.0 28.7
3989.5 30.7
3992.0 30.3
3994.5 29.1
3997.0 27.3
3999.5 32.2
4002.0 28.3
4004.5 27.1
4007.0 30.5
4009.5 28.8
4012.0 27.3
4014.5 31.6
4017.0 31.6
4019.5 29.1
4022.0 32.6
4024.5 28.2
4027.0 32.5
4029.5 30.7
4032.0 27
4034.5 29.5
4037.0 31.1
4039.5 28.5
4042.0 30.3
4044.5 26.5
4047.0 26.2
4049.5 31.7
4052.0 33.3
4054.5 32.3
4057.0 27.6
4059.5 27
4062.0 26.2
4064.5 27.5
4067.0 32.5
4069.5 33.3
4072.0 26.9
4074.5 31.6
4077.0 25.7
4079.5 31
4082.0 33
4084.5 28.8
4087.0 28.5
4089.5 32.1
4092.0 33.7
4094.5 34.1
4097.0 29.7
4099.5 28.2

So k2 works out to 10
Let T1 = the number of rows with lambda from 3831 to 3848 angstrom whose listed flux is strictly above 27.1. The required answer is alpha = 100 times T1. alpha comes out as 0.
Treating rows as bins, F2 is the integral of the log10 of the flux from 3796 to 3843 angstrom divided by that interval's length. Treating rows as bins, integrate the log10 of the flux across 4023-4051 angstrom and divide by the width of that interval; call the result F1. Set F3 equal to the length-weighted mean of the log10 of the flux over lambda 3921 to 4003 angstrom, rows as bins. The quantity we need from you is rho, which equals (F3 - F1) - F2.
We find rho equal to -1.49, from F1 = 1.467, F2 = 1.28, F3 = 1.26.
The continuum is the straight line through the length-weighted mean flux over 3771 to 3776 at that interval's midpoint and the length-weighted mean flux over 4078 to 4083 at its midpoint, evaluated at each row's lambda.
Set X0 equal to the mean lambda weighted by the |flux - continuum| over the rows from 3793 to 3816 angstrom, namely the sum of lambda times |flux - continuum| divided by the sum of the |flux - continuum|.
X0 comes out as 3803.4 angstrom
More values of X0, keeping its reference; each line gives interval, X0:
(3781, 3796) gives 3786.4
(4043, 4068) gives 4055.5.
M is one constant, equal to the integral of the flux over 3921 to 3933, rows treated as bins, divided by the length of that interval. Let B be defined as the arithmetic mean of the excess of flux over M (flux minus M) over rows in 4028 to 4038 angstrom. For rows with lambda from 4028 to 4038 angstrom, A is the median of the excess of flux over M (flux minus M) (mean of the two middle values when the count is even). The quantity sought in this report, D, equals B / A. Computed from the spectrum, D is 0.96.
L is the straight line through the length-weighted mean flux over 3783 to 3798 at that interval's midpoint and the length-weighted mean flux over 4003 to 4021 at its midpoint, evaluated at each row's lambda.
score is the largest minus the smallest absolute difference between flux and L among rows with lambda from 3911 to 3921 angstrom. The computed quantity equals 6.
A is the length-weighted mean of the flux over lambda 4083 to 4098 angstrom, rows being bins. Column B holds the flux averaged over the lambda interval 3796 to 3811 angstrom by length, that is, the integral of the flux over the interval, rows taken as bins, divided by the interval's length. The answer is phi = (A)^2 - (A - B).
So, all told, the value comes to 966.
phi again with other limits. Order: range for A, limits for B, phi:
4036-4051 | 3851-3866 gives 841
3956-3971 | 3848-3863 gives 232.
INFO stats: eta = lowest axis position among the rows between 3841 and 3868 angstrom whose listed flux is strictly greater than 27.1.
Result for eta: 3852.0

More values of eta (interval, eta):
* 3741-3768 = 3757.0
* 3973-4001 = 3979.5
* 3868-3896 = 3869.5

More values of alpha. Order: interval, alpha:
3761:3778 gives 100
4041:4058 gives 500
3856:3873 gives 200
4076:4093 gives 600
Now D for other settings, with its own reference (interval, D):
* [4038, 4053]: 1.00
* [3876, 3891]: 1.02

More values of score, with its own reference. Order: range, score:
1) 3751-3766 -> 6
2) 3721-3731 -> 6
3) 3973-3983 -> 9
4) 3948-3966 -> 13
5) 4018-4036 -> 2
